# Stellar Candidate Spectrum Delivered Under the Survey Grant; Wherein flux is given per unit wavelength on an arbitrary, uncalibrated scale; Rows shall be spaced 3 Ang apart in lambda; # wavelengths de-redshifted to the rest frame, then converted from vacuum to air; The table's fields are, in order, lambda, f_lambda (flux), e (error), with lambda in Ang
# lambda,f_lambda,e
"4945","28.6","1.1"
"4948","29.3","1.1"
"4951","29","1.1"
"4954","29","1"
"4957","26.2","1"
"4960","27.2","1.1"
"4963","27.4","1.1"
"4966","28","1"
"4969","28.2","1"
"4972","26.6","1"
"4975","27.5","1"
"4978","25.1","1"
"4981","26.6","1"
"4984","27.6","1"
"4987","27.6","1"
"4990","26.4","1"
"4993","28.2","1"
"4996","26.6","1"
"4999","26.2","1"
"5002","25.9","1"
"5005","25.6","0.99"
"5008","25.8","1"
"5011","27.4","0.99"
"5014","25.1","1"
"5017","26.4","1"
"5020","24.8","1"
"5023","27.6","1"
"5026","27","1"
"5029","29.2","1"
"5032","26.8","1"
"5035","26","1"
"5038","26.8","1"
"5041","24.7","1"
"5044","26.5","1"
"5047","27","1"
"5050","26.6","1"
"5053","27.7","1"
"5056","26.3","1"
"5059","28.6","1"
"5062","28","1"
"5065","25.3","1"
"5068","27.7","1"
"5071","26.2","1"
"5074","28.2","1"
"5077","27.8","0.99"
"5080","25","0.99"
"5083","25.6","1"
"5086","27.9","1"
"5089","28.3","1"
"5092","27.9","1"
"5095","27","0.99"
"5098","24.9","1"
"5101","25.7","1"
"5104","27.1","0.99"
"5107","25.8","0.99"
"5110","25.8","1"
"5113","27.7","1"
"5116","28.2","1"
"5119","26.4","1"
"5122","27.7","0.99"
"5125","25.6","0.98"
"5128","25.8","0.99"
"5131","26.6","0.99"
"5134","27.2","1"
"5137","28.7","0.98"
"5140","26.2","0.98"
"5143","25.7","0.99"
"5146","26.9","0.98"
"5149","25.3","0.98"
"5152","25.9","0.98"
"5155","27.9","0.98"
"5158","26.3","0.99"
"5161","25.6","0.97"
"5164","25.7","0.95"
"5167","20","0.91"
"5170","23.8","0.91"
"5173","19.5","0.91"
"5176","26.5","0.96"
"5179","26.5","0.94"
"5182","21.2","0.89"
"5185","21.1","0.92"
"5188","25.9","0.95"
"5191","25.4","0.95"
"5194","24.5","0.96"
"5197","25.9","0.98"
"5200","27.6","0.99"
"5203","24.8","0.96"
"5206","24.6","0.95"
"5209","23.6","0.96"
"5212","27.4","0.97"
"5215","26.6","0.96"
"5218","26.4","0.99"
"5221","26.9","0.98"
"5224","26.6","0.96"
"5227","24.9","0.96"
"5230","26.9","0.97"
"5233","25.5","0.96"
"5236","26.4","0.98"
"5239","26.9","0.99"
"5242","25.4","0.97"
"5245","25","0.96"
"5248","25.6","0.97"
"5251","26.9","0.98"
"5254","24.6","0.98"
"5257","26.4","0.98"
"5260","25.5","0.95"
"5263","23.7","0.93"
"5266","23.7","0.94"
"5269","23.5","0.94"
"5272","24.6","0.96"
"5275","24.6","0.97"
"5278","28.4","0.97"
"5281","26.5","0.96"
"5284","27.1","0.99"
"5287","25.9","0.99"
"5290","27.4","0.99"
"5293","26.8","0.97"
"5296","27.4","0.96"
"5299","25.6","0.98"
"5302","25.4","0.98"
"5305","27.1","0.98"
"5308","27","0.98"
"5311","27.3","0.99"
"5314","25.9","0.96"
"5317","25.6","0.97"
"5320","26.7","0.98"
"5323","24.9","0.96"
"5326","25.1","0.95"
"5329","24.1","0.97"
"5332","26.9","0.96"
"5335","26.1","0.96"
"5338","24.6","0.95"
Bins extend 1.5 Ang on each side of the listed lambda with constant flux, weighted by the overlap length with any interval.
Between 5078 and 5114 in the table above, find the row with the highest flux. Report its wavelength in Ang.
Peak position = 5089 Ang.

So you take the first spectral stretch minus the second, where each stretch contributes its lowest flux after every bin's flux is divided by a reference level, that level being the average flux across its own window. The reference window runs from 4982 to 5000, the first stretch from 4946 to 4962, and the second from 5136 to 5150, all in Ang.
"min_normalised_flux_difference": 0.033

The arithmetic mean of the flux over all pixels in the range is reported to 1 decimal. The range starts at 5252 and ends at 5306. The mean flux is 25.8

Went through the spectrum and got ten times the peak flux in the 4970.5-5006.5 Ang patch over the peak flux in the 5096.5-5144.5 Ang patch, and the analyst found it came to 9.8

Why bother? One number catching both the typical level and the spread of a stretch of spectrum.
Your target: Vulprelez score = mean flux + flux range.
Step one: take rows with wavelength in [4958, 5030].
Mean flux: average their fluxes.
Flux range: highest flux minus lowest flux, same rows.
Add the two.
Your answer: 31.2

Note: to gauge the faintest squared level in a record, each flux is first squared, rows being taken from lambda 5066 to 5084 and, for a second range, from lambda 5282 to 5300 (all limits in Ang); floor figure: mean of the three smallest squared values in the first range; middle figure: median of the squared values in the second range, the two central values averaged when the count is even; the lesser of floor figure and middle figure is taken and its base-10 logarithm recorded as 2.82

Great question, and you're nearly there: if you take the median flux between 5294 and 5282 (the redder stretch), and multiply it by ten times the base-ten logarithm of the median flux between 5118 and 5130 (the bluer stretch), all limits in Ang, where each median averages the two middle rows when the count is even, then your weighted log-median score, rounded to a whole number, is 382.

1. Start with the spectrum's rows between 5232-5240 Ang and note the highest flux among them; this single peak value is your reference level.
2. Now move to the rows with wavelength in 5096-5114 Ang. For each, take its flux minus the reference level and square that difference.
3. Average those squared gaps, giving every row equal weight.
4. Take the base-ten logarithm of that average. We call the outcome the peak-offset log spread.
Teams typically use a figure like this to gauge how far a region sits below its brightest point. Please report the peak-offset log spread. 0.15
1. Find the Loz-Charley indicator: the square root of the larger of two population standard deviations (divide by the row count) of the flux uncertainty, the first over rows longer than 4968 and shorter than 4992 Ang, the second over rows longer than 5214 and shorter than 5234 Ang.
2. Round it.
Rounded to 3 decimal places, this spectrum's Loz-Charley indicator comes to 0.106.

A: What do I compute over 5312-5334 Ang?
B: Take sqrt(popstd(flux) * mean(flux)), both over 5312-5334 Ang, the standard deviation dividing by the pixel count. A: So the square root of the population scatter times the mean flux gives 4.9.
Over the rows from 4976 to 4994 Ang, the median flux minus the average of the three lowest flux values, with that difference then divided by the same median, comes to 0.039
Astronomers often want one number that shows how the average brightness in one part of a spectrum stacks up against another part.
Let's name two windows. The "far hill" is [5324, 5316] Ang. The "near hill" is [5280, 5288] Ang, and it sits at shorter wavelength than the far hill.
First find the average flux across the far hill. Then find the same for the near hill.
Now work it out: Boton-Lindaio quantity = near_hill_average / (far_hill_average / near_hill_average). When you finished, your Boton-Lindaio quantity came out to 27.3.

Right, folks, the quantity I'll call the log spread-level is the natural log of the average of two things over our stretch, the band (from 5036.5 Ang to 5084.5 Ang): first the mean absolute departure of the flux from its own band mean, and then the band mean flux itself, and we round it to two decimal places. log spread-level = 2.63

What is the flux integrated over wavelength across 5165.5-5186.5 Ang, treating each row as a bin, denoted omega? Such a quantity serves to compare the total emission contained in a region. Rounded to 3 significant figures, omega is 476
